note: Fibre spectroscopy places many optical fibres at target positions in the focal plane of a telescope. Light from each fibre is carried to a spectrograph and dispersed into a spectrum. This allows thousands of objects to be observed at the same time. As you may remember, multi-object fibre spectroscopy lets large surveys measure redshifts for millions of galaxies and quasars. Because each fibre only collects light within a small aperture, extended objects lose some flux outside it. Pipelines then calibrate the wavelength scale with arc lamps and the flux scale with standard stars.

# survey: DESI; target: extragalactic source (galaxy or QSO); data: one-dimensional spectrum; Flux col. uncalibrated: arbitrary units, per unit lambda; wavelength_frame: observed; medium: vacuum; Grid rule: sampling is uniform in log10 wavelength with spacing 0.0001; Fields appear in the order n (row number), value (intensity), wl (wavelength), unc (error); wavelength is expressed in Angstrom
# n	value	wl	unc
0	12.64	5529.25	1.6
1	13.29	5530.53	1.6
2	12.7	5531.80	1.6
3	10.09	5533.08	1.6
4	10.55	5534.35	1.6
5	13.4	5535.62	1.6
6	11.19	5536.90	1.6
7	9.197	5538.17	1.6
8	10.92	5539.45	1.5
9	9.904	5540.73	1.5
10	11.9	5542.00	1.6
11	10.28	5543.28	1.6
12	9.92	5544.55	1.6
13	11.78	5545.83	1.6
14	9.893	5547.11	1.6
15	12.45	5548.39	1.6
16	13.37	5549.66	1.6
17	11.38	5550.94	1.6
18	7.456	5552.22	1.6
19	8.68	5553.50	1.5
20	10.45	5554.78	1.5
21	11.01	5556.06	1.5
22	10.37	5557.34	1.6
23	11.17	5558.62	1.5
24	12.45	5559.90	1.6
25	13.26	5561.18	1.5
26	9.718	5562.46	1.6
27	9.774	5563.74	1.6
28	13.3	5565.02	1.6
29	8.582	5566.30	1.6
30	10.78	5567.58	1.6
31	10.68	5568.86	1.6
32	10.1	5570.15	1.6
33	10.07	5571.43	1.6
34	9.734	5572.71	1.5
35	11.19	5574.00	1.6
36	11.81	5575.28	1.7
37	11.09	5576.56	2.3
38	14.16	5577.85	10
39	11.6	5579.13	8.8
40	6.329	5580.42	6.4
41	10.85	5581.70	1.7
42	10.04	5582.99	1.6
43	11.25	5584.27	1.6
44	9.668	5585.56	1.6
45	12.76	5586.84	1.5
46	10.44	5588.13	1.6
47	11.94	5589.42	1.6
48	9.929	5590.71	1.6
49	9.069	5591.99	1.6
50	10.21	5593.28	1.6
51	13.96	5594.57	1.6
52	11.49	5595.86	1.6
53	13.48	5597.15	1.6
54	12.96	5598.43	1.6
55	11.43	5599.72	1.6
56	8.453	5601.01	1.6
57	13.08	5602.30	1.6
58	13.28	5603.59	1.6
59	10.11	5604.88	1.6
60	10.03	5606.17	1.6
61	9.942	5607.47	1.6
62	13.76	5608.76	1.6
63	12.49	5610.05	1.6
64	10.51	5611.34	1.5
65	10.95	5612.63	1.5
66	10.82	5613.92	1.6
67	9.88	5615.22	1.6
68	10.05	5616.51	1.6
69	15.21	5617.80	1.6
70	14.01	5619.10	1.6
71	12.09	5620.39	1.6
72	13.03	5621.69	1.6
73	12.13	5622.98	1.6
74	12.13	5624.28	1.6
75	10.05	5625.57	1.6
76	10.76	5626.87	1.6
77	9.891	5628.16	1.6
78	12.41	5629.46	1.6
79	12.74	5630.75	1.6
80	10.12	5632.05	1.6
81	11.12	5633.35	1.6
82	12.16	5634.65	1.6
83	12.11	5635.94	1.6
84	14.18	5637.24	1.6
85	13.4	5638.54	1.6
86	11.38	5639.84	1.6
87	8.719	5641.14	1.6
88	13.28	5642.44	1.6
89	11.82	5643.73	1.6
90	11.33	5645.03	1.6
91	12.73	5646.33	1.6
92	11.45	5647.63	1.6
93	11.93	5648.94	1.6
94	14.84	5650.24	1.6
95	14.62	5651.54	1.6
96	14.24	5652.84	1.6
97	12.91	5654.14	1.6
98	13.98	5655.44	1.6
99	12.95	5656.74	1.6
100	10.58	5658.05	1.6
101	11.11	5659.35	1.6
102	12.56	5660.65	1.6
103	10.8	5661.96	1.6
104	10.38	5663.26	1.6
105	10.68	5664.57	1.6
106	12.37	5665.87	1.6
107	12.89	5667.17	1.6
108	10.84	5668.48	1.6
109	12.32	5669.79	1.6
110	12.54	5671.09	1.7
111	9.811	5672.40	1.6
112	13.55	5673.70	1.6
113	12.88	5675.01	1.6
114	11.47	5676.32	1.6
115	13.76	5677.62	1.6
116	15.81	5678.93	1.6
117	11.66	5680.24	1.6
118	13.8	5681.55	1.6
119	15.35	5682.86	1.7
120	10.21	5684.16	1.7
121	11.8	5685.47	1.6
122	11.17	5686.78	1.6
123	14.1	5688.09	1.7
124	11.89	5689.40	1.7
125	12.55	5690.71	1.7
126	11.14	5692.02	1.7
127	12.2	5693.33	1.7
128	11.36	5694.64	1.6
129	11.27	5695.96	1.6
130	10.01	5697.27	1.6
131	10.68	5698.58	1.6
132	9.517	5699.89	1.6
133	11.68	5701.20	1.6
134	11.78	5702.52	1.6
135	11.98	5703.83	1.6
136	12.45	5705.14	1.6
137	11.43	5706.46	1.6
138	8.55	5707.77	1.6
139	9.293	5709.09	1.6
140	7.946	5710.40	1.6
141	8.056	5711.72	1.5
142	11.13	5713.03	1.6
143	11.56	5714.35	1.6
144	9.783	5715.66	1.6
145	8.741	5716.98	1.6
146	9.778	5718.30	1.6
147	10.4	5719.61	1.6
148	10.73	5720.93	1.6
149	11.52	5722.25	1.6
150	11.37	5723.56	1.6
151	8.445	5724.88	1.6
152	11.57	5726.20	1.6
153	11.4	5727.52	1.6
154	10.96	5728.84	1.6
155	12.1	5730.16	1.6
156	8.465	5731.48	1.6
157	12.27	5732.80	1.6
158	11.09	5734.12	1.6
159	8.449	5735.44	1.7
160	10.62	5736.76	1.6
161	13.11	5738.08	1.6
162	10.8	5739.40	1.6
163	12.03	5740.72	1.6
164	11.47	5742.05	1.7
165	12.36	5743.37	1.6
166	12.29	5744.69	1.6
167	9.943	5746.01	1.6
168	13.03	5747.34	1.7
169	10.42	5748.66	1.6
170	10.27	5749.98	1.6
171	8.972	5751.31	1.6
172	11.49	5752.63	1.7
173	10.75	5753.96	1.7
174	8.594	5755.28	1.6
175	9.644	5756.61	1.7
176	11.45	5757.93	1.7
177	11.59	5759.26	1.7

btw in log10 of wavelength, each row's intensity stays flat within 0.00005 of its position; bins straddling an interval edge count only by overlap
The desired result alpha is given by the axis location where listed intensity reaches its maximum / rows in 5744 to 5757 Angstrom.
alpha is 5747.34 Angstrom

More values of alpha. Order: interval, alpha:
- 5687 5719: 5688.09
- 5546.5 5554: 5549.66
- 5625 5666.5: 5650.24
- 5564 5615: 5577.85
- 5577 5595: 5577.85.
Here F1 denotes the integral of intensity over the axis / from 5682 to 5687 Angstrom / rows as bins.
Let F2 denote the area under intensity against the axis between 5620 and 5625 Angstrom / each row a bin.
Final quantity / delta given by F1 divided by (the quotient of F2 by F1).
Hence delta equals 61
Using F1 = 61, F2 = 62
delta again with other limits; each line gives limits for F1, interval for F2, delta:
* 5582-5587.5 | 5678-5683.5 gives 47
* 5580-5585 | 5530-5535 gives 41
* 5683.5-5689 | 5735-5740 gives 78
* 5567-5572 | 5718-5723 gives 51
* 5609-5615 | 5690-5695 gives 77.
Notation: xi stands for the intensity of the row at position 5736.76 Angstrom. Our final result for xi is 10.62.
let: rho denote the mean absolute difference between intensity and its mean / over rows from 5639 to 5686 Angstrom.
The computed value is 1.30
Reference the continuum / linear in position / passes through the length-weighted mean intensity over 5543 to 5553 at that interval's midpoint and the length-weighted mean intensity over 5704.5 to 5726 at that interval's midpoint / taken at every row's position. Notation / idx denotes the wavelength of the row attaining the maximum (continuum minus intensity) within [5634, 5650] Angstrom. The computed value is 5641.14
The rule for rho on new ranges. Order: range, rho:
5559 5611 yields 1.41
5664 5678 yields 1.02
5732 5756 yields 1.13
